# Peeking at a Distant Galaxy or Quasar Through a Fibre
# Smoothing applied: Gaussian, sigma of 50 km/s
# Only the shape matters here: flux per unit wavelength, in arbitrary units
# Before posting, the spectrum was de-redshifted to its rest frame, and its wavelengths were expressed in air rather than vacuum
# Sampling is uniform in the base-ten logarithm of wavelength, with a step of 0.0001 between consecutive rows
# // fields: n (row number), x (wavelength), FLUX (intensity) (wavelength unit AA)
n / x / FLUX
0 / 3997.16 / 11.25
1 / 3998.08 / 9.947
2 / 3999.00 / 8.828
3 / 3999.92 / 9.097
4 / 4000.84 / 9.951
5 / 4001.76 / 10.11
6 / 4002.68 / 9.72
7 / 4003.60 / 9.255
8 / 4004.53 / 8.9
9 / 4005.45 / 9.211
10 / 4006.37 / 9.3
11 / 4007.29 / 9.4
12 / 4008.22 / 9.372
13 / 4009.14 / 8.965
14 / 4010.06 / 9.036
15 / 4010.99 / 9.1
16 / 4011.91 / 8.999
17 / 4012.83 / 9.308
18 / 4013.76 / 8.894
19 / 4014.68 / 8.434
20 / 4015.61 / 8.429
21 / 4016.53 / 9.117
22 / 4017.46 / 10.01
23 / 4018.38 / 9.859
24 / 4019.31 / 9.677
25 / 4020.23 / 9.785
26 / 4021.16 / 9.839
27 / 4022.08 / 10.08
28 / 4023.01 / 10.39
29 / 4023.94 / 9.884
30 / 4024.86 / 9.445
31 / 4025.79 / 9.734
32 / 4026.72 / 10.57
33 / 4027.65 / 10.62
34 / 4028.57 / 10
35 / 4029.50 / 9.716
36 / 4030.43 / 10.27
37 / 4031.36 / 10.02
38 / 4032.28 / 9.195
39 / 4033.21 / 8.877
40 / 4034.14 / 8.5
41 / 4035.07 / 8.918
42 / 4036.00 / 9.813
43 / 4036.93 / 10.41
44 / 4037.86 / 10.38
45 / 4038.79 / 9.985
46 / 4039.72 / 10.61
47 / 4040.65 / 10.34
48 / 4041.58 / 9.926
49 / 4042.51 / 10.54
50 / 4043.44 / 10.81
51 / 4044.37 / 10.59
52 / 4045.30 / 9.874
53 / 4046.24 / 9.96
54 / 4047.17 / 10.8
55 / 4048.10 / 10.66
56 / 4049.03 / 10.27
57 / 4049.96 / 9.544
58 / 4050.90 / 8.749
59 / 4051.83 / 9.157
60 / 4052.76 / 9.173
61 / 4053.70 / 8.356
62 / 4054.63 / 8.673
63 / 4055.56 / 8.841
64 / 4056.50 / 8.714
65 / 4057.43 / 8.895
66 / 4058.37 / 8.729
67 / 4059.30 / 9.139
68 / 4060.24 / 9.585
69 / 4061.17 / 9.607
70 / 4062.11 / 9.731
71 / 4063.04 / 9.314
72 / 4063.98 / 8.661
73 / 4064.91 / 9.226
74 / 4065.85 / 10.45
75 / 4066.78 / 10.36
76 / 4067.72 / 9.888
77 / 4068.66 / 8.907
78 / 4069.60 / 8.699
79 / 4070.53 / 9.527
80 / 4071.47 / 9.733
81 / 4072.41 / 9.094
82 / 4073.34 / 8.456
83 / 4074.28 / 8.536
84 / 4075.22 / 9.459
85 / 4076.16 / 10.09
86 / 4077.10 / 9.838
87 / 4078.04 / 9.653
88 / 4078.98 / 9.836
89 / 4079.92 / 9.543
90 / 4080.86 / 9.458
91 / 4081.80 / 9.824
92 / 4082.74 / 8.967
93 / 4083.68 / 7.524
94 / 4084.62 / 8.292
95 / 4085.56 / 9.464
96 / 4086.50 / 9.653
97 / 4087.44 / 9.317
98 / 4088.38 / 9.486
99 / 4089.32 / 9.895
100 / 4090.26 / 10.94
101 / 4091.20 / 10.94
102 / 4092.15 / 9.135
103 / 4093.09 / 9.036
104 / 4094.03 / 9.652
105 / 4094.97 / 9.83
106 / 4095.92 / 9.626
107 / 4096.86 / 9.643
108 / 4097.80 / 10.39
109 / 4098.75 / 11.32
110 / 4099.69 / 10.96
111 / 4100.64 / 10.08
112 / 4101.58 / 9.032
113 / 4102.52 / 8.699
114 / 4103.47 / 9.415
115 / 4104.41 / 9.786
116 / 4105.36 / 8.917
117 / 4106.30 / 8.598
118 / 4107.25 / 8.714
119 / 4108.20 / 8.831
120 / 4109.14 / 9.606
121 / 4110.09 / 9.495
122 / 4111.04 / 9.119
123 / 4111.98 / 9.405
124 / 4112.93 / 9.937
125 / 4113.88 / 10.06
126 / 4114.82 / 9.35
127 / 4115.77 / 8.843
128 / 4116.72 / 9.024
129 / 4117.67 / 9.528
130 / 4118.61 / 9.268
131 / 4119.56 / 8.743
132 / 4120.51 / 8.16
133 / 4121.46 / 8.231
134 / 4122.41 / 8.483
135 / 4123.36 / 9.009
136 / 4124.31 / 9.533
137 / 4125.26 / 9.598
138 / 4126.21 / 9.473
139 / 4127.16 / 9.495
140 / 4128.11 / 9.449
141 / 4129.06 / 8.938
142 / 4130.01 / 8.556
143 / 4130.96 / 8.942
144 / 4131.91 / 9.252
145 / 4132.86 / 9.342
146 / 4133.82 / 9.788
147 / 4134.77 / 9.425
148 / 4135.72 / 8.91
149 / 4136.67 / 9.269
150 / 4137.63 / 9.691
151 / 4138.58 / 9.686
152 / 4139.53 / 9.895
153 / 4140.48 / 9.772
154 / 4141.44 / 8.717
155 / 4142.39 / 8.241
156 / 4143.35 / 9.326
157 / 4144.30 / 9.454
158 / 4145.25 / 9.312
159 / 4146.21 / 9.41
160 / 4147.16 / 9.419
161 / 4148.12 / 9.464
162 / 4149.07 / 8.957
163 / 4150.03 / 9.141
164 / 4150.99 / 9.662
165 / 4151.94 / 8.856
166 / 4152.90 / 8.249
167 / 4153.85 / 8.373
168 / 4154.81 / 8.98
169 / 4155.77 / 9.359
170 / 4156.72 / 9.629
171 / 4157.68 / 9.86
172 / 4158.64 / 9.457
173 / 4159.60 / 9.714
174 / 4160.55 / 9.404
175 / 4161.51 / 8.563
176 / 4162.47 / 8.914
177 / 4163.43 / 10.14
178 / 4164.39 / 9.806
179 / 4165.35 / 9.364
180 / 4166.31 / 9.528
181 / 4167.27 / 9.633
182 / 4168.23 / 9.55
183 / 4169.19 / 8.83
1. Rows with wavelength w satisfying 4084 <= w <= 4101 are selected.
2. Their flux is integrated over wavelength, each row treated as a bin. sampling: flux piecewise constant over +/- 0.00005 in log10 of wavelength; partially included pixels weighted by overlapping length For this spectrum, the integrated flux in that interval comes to 167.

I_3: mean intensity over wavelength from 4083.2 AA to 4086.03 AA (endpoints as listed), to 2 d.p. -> 8.43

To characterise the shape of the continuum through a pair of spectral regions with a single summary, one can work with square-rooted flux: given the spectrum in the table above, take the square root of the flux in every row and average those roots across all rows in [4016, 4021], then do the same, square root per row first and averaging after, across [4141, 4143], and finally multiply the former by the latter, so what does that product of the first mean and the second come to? 9.1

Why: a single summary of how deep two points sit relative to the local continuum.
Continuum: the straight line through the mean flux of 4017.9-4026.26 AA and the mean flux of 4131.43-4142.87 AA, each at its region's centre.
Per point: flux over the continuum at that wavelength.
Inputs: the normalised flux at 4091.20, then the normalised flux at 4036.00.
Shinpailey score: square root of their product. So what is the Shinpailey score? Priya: 1.072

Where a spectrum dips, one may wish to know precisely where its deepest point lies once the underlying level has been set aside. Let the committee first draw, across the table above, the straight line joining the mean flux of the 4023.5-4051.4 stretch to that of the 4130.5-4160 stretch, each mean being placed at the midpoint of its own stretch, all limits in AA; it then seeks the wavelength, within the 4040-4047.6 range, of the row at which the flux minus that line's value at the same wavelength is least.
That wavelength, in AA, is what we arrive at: 4045.30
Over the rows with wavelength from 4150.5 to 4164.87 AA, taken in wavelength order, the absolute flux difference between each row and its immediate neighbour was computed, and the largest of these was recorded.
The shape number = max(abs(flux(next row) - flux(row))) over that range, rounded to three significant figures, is 1.23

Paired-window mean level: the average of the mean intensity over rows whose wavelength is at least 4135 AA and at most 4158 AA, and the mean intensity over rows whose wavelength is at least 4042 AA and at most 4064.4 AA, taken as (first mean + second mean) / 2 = 9.375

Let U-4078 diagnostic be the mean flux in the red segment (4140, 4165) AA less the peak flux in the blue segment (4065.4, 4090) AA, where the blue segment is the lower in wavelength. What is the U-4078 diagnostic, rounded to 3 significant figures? -1.21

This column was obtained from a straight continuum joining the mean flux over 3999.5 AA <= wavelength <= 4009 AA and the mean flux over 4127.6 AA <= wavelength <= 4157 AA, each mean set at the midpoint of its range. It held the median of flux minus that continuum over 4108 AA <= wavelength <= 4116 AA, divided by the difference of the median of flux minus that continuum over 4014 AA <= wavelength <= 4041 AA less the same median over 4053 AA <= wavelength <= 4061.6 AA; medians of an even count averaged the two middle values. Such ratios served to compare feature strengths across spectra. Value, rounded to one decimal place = 0.2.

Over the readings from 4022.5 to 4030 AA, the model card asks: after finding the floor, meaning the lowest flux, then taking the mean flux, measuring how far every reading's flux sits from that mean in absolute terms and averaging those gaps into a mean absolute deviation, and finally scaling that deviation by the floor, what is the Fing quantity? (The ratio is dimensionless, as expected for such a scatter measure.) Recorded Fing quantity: 0.038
